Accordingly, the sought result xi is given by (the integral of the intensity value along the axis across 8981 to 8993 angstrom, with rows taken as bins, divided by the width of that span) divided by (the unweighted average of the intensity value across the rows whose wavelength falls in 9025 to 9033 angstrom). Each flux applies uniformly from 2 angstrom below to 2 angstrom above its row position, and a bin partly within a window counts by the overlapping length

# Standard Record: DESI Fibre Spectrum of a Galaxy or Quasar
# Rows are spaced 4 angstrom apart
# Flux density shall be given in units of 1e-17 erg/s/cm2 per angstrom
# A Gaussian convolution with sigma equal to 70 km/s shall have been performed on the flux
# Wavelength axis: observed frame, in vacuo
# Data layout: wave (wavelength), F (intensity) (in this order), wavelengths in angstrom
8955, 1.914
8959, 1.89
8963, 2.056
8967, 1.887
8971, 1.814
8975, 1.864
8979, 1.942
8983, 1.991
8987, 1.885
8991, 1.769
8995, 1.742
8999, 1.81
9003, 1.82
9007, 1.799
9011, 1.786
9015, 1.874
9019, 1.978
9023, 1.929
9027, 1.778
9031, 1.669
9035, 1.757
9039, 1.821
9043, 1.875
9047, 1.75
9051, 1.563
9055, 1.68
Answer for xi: 1.09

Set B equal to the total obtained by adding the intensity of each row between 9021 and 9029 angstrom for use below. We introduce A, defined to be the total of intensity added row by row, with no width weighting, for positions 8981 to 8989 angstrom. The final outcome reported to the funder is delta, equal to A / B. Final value 1.05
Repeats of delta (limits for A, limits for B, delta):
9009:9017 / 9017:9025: 0.94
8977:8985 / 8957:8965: 1.00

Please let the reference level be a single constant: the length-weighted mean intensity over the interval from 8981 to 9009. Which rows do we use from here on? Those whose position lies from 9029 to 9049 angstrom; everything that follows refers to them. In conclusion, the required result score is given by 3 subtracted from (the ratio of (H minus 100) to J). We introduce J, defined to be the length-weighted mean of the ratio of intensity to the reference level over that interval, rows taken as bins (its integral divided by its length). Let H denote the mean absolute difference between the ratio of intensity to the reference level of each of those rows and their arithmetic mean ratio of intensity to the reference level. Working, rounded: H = 0.032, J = 0.97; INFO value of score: -106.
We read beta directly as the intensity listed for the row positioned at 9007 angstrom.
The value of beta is 1.799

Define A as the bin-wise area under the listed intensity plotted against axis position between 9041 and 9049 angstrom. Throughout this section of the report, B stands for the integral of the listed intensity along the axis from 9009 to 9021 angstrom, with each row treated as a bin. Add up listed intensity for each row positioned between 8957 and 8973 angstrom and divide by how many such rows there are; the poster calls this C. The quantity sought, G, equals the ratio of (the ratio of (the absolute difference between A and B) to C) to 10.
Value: 0.4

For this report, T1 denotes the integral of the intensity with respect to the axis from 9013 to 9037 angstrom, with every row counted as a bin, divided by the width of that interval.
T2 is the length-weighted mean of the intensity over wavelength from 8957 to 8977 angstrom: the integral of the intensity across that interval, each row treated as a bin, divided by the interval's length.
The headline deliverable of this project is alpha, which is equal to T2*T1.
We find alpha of 3.48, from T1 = 1.83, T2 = 1.90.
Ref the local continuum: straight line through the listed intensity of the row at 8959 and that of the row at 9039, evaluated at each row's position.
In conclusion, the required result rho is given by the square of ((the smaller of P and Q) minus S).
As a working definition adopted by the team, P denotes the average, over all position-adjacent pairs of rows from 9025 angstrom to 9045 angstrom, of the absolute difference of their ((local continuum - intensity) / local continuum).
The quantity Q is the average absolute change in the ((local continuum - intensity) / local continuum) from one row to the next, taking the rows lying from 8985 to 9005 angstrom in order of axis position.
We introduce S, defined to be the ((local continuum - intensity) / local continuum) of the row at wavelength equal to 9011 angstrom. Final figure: 0.000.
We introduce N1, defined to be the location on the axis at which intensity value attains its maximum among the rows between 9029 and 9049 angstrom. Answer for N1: 9043 angstrom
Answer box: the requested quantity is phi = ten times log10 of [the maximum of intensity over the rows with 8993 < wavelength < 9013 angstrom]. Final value 2.6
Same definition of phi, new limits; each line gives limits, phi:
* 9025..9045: 2.7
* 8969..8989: 3.0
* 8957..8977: 3.1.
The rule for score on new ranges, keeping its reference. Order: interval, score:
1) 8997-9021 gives -102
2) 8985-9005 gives -104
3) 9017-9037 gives -103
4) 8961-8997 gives -100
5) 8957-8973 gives -99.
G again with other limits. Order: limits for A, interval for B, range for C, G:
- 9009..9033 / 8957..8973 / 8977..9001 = 0.7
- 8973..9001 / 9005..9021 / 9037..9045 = 1.2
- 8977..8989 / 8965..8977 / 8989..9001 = 0.1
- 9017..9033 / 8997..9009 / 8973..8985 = 0.4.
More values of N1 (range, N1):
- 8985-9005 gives 8987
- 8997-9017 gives 9015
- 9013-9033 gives 9019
